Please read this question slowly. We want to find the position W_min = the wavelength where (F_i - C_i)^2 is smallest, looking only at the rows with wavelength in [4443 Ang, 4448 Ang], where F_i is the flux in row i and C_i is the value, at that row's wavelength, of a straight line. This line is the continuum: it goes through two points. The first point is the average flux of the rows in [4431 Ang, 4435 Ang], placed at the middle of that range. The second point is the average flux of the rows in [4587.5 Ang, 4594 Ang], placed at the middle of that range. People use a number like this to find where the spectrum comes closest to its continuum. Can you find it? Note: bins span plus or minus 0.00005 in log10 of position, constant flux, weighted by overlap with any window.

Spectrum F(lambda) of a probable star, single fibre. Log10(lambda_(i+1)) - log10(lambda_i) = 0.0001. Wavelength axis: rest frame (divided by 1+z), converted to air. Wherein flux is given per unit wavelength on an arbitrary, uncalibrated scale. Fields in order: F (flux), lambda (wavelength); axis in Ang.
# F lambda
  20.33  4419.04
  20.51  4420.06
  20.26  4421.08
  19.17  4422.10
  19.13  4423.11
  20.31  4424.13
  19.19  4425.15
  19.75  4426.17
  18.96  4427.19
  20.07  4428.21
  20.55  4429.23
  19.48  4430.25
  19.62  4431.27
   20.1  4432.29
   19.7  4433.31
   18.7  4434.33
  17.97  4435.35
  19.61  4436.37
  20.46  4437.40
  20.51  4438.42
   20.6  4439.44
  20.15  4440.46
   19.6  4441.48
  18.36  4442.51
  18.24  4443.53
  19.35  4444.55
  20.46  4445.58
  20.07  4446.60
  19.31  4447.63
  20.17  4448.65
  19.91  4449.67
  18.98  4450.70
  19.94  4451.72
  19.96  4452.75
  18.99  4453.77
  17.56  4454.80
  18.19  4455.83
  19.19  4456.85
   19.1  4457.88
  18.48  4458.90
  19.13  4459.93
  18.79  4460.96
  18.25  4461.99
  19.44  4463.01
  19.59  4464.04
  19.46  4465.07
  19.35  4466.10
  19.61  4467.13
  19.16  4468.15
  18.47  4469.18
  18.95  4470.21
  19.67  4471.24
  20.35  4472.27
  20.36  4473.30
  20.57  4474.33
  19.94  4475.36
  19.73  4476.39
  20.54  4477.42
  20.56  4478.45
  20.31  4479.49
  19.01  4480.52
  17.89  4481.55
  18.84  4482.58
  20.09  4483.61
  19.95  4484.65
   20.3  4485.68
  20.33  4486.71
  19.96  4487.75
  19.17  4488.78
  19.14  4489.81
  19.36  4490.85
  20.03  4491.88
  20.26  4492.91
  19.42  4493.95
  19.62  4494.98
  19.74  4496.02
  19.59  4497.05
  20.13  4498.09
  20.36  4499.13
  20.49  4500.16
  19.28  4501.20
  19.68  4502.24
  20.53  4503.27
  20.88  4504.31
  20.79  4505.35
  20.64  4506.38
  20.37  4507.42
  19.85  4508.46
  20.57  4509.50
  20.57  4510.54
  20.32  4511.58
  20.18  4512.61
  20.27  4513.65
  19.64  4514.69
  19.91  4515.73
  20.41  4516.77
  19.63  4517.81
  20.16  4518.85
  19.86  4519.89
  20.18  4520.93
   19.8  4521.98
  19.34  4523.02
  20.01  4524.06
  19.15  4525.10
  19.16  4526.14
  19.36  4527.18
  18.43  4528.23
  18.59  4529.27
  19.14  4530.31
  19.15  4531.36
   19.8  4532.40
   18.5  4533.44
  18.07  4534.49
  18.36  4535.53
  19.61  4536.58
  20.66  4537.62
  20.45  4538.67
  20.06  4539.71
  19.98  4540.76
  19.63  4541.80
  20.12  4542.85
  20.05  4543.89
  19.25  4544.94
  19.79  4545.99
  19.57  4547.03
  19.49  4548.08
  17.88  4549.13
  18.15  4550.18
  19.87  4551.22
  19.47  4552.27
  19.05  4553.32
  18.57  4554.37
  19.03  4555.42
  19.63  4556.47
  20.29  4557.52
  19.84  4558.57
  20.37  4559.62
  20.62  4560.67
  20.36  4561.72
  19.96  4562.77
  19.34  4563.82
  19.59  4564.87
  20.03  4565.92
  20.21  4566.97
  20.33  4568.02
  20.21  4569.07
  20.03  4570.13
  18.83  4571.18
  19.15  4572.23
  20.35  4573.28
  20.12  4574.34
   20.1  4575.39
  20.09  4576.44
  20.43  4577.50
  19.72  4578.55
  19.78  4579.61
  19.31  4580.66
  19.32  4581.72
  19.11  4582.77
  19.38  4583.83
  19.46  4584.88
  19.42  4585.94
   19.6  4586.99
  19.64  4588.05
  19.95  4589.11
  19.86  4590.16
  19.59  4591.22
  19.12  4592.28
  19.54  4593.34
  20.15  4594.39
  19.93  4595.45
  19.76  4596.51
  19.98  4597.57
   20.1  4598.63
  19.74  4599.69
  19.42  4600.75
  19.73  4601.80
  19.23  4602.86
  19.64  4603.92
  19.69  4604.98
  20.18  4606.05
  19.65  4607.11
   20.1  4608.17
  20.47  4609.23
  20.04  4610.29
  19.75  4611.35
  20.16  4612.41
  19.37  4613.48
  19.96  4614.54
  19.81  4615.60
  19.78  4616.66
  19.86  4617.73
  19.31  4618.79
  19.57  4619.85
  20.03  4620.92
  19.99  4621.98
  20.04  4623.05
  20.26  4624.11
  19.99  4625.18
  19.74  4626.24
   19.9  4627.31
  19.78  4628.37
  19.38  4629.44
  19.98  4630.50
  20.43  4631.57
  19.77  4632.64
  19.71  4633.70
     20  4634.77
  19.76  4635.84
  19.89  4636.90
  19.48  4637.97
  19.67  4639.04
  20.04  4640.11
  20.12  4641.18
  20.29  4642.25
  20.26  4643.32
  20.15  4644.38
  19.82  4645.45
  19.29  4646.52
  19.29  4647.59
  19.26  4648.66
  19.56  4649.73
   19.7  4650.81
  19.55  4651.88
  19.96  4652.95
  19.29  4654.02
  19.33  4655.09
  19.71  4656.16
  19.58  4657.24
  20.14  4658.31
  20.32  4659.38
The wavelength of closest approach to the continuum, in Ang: 4444.55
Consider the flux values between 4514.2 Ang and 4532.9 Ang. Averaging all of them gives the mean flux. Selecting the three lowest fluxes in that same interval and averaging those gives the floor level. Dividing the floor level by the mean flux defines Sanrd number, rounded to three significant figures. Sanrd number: 0.958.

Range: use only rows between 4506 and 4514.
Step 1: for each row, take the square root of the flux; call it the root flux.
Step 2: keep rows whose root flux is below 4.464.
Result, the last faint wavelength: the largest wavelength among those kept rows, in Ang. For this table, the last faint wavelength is 4508.46 Ang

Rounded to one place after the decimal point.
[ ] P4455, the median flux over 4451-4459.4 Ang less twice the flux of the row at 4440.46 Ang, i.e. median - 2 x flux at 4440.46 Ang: -21.3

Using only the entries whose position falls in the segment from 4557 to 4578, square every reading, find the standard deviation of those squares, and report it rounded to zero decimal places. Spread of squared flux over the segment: 18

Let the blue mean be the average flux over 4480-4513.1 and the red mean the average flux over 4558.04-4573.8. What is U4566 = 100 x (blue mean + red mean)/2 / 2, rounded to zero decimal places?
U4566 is 997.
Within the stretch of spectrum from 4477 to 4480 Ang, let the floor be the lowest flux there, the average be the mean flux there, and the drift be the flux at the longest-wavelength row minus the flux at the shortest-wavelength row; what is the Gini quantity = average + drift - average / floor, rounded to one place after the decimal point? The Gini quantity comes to 19.2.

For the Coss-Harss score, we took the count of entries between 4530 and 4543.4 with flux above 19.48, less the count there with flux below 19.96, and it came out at 0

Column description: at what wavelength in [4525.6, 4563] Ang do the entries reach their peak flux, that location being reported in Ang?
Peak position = 4537.62 Ang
